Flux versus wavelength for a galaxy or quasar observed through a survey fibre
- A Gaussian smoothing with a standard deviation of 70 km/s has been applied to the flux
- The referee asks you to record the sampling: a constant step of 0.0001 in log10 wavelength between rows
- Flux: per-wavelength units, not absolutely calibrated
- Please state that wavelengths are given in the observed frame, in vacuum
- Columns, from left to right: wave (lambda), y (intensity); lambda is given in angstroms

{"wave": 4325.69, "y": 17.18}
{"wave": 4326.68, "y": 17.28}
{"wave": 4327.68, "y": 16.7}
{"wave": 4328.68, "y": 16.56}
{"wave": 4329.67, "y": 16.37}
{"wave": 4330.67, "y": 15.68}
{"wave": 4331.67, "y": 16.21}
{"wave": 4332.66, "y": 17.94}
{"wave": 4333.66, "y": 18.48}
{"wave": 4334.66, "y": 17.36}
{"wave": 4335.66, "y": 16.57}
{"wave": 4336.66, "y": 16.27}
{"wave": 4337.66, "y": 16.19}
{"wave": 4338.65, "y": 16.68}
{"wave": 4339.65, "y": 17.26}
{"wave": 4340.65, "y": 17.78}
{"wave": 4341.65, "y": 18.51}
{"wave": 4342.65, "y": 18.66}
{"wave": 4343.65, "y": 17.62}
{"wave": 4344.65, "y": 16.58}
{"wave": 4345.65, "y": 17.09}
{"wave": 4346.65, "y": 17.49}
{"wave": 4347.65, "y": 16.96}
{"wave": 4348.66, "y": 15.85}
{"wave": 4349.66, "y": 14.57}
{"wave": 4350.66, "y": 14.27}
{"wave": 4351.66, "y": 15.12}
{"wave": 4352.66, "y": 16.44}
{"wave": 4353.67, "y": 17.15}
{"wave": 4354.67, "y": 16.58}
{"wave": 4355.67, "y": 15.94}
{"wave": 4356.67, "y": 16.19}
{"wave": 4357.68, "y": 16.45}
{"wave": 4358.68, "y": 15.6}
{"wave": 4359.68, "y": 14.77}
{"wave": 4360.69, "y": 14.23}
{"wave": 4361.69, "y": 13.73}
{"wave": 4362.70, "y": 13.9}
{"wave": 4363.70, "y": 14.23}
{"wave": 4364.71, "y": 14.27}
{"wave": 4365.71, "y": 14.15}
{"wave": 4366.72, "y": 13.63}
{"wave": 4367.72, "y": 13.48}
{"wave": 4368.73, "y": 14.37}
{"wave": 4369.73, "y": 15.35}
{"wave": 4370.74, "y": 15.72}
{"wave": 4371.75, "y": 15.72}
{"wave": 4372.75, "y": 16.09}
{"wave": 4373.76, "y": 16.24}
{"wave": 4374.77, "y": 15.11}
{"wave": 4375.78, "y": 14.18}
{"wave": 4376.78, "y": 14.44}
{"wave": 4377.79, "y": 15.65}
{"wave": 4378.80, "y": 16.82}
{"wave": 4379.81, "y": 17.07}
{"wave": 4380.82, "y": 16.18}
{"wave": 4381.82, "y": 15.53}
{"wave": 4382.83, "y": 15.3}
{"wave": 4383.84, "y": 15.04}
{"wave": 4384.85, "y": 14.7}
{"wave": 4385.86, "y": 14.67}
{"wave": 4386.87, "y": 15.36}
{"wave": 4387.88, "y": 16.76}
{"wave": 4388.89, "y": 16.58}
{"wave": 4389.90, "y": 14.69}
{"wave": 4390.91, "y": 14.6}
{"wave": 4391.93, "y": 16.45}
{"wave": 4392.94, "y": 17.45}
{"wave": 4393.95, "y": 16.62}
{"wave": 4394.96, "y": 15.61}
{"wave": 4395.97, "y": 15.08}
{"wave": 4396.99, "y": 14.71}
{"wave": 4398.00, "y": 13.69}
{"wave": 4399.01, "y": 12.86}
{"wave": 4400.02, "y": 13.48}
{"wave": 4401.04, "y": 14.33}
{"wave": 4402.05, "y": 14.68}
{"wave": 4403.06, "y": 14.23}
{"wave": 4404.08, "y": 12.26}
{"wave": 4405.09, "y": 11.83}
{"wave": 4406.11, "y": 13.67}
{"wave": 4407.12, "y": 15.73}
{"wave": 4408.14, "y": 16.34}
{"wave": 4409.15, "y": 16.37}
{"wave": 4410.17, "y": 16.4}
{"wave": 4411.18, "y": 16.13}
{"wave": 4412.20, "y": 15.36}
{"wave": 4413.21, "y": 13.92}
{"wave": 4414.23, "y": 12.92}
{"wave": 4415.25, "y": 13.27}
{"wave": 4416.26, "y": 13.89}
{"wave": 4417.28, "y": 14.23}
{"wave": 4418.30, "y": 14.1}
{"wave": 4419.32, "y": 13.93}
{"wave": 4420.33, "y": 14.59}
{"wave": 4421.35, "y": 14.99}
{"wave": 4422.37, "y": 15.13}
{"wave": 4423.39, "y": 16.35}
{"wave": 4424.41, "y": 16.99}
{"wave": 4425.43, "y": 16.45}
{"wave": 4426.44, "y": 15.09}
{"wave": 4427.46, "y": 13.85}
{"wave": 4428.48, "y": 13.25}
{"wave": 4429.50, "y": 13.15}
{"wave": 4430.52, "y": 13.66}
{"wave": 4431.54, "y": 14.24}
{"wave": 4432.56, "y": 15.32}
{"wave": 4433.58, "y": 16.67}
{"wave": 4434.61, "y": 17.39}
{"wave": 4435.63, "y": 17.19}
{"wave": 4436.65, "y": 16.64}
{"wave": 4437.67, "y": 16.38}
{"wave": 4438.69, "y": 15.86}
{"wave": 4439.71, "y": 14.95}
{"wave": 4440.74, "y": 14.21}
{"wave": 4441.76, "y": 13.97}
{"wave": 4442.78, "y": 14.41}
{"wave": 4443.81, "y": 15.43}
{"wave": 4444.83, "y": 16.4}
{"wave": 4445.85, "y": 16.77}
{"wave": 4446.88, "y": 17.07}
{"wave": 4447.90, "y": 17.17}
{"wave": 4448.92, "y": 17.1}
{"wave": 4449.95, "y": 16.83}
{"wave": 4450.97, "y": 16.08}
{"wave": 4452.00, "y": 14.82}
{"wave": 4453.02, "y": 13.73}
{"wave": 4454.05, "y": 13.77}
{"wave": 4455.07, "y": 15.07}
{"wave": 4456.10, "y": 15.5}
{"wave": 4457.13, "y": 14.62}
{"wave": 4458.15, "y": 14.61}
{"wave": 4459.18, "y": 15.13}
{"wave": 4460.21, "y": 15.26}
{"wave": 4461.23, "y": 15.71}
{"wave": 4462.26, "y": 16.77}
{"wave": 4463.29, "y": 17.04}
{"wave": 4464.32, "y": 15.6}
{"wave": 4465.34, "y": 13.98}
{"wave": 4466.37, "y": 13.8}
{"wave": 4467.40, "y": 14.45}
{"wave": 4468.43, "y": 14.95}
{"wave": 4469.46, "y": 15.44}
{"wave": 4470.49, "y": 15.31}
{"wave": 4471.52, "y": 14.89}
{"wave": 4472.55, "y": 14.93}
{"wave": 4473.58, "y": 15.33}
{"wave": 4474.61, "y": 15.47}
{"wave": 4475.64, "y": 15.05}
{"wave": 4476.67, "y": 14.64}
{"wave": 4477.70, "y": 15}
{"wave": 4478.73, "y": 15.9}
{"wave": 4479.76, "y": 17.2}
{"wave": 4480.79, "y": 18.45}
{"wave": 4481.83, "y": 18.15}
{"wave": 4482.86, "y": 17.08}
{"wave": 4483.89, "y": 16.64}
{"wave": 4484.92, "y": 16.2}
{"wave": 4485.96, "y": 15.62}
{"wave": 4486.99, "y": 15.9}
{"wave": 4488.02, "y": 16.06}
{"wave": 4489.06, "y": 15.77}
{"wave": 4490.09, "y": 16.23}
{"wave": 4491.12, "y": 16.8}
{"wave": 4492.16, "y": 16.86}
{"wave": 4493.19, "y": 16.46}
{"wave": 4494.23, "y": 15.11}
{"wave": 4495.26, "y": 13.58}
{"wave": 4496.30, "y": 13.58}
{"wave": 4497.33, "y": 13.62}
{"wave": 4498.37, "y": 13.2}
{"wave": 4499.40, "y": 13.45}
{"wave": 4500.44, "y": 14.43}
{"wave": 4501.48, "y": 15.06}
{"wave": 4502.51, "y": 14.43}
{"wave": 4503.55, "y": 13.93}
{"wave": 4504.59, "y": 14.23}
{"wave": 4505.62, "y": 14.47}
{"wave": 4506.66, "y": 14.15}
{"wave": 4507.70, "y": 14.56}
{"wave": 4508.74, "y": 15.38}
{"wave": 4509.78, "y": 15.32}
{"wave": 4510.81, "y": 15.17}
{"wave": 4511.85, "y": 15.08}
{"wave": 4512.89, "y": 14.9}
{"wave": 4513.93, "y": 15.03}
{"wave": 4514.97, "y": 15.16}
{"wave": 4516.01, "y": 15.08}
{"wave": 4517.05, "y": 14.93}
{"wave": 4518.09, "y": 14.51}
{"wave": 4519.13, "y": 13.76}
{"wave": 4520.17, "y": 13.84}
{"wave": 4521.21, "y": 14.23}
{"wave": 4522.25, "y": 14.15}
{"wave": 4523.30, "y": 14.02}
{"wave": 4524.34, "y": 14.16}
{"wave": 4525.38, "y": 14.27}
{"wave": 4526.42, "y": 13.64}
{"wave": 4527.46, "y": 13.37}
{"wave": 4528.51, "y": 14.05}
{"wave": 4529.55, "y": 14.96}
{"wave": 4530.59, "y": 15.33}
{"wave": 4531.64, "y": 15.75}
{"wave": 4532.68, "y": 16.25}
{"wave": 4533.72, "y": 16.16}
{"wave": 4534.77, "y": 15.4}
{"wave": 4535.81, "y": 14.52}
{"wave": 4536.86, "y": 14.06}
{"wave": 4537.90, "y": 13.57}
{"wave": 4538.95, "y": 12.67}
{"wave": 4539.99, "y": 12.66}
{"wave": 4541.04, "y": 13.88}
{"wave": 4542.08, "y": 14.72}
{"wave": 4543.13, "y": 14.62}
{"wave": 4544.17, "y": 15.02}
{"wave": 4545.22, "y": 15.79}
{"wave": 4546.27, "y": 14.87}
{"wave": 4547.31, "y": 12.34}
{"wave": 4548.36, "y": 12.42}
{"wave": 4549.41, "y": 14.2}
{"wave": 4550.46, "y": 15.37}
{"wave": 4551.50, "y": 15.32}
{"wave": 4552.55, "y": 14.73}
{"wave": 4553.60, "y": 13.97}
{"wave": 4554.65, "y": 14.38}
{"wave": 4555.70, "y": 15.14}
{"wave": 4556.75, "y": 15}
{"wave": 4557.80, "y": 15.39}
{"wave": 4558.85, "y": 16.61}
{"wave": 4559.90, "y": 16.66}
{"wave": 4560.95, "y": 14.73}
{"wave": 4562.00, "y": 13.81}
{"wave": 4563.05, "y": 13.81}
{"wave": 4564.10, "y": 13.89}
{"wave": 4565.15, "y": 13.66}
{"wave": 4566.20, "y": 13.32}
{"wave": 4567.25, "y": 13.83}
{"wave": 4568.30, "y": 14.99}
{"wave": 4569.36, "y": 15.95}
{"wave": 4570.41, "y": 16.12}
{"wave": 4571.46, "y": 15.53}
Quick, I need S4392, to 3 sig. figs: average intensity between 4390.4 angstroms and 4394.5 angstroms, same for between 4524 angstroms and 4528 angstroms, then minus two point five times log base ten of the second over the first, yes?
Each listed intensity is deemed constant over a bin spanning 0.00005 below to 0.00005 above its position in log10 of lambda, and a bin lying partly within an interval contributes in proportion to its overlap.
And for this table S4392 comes 0.175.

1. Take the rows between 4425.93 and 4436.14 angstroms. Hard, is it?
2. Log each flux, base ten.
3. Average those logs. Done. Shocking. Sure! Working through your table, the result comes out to 1.17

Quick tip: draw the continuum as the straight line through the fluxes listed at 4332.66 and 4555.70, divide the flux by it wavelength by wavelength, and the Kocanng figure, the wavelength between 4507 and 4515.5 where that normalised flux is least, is 4507.70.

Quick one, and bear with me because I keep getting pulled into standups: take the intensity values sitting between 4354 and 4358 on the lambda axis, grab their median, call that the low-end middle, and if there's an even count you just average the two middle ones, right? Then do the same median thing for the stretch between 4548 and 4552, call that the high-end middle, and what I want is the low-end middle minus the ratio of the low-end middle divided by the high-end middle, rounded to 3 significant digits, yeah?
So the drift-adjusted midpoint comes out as 15.2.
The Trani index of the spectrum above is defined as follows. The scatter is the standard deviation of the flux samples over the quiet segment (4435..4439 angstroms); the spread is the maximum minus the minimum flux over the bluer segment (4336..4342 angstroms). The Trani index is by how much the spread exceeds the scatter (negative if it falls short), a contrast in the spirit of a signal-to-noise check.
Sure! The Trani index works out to 1.8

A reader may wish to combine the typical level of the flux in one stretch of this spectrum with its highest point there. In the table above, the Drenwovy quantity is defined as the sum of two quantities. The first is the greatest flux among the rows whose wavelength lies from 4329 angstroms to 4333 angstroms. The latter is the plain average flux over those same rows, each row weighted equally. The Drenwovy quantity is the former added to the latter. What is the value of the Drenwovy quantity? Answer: 34.5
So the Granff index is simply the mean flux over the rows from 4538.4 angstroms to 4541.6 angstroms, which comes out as 13.1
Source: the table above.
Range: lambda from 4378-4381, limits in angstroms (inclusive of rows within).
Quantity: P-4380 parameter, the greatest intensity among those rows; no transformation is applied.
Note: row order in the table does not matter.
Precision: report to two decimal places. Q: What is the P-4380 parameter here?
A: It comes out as 17.07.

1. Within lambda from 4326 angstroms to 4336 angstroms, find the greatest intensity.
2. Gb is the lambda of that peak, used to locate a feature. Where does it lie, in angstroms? 4333.66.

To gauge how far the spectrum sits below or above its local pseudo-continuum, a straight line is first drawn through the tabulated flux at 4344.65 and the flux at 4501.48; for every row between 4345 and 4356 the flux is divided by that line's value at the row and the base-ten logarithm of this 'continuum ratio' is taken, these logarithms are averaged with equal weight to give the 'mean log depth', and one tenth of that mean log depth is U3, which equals -0.0011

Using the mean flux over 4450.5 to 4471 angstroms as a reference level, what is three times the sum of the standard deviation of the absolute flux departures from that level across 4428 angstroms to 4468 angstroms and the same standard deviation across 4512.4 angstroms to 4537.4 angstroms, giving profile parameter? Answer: 3.5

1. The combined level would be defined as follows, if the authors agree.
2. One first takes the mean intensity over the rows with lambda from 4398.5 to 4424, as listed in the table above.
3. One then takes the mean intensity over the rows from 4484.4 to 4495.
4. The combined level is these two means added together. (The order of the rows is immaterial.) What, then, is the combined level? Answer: 30.5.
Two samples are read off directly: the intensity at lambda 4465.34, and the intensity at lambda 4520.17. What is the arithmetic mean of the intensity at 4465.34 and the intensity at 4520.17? 13.9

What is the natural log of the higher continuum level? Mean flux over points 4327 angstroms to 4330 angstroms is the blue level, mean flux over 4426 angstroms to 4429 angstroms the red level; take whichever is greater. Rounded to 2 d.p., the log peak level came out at 2.81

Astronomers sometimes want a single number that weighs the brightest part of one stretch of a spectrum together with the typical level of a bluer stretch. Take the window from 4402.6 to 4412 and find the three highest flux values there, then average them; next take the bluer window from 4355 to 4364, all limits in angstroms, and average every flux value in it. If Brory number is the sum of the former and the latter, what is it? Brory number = 31.4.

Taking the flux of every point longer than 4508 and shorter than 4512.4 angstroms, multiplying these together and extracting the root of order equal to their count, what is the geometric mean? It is 15.2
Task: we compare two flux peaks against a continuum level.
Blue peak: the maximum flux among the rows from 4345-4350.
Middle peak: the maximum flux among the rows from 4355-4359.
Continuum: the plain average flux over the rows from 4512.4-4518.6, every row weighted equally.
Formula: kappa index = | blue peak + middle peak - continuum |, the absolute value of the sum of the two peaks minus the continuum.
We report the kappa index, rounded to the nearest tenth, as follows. 19.0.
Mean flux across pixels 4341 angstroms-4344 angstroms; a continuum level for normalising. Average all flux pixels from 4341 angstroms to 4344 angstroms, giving 18.3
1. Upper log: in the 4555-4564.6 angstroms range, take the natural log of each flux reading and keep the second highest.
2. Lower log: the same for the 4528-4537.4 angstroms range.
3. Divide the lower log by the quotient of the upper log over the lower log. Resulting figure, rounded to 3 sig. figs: 2.76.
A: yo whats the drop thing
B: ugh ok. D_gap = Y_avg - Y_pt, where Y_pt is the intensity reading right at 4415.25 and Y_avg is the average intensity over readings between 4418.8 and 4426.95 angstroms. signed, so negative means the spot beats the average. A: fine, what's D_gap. 2.2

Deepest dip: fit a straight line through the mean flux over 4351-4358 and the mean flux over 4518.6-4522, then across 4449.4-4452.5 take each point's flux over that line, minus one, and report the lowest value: -0.005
